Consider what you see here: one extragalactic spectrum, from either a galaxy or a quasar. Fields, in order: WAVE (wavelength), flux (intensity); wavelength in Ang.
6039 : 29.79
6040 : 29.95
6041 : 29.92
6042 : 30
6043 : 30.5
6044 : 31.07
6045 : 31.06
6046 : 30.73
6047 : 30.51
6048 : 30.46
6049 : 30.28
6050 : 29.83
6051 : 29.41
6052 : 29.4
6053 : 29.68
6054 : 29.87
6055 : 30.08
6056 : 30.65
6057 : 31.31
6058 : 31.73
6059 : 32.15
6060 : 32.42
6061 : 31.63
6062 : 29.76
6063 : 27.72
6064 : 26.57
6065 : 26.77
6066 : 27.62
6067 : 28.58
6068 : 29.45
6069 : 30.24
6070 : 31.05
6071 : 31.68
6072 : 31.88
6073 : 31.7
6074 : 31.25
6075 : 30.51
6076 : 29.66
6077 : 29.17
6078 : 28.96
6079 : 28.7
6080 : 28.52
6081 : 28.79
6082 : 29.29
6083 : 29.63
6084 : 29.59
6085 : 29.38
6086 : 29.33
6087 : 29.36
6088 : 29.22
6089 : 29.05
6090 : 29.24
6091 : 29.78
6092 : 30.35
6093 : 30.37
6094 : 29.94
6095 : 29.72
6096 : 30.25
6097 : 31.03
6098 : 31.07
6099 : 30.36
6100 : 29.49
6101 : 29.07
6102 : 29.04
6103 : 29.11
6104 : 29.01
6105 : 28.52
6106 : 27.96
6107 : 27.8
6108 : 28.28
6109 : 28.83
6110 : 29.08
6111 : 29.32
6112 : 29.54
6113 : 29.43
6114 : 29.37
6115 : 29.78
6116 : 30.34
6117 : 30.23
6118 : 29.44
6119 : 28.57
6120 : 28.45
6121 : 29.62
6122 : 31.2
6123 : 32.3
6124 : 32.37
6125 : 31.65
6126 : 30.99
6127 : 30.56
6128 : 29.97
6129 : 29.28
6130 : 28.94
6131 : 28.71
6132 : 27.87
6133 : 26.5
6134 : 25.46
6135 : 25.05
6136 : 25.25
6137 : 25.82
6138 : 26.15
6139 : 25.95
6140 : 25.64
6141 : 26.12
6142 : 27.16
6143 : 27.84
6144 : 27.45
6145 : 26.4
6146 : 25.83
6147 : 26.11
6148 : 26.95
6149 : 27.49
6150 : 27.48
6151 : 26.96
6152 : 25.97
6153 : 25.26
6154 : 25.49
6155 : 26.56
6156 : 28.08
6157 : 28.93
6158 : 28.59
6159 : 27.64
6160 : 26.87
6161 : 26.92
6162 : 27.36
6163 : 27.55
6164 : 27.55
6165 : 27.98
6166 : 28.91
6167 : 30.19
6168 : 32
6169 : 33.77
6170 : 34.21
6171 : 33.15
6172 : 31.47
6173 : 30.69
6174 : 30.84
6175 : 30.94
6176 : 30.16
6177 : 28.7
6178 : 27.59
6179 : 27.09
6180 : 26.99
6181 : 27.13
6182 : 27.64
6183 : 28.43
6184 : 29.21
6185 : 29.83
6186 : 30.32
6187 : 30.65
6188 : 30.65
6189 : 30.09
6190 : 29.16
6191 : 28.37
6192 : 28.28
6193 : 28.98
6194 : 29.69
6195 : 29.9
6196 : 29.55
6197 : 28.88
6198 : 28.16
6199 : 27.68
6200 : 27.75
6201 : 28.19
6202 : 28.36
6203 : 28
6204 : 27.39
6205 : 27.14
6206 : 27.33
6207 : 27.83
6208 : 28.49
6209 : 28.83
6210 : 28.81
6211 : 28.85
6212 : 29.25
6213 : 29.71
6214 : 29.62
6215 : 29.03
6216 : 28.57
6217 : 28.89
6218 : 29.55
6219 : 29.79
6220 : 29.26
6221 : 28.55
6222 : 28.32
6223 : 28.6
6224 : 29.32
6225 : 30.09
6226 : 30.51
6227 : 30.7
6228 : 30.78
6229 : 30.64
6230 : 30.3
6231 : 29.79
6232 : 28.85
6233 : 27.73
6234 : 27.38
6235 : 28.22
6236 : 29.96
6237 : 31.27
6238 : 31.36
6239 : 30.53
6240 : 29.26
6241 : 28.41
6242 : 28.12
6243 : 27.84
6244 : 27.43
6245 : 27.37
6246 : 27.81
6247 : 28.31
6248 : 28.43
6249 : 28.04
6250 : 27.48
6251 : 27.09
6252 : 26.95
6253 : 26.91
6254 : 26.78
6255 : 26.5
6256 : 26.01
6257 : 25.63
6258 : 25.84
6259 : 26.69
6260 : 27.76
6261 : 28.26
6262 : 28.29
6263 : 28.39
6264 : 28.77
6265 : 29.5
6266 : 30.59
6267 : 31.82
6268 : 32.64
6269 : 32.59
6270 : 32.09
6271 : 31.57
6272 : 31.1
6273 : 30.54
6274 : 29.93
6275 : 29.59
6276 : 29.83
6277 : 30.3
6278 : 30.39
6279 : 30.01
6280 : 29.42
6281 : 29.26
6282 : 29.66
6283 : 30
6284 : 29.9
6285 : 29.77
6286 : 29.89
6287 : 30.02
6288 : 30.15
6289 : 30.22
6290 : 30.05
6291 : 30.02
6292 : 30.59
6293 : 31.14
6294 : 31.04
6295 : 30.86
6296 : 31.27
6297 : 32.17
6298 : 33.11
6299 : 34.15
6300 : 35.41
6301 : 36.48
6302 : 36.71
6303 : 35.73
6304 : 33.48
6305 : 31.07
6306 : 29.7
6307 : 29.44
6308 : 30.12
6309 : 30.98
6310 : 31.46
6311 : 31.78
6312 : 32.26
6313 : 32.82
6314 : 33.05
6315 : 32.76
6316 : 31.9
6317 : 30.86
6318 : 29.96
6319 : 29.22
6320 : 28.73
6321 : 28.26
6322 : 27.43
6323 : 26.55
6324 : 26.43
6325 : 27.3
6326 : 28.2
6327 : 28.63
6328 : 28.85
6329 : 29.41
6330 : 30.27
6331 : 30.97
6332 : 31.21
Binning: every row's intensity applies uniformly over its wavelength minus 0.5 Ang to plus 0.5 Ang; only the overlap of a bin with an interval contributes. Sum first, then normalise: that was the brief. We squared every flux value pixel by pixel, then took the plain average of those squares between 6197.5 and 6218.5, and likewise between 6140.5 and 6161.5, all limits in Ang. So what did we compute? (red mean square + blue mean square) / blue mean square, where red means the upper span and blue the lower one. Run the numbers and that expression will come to 2.11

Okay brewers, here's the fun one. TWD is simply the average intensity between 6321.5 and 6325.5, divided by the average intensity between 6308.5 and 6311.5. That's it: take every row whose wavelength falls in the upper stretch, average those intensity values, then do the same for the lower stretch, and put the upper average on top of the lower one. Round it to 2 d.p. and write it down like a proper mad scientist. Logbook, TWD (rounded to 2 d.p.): 0.86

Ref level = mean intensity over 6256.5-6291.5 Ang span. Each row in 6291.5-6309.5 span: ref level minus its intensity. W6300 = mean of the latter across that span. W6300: -2.7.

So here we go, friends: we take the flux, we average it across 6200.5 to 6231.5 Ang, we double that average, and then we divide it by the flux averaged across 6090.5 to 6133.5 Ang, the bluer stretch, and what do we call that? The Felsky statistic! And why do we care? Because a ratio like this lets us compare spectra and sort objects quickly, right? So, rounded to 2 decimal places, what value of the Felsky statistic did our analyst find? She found 1.96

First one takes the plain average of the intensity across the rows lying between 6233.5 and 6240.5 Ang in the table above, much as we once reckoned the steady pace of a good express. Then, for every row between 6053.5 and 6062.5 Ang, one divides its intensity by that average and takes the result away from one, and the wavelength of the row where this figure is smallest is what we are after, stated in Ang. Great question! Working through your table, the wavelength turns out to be 6060 Ang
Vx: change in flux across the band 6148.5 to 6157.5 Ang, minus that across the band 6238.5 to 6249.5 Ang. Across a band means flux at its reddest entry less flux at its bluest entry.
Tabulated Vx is 4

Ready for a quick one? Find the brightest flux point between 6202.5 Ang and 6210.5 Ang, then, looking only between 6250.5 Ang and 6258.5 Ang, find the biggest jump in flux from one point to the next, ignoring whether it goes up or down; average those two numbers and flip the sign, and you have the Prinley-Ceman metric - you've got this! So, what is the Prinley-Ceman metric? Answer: -14.7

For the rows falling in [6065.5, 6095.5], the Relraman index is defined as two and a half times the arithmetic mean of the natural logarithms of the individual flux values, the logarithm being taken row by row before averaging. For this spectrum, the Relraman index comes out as 8.48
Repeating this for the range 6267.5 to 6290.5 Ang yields 8.53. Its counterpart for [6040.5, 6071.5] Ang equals 8.51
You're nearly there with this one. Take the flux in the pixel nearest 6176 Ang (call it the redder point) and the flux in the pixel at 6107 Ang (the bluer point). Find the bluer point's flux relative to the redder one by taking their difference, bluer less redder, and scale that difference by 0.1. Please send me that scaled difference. -0.2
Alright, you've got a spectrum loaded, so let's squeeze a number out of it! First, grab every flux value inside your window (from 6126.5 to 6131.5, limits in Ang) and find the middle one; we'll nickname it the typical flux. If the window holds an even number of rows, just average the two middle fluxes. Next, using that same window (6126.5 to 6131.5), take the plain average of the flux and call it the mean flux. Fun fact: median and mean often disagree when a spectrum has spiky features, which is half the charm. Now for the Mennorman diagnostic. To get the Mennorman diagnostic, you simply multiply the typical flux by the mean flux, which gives 864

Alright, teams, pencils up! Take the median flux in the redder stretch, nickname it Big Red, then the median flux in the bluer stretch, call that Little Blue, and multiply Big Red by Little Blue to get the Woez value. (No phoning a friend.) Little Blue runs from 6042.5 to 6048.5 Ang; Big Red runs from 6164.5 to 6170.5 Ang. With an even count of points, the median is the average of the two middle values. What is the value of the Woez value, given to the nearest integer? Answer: 952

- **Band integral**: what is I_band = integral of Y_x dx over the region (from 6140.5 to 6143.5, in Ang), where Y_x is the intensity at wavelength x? 81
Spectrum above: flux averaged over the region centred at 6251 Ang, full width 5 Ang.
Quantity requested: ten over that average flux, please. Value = 0.366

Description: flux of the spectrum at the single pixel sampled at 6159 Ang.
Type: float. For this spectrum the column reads 27.64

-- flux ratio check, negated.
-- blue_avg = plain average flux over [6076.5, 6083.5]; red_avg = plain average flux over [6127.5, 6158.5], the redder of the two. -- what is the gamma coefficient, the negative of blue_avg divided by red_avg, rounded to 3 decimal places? -1.077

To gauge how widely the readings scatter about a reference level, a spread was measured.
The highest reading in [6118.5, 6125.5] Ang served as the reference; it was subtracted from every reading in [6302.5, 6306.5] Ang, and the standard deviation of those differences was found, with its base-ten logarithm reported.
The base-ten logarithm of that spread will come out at 0.4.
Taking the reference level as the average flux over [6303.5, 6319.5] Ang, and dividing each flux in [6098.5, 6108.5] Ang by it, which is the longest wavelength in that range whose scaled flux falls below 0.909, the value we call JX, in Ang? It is 6108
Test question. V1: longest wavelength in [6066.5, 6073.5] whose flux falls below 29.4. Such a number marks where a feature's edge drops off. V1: 6067 Ang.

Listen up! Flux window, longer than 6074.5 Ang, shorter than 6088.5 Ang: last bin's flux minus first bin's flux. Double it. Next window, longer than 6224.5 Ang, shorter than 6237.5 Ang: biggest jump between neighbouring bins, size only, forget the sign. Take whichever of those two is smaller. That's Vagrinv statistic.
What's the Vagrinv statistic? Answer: -3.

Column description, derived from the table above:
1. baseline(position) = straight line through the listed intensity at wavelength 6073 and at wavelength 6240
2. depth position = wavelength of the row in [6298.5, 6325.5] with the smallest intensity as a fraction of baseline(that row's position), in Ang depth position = 6324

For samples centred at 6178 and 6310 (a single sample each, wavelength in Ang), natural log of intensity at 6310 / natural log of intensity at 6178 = 1.040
